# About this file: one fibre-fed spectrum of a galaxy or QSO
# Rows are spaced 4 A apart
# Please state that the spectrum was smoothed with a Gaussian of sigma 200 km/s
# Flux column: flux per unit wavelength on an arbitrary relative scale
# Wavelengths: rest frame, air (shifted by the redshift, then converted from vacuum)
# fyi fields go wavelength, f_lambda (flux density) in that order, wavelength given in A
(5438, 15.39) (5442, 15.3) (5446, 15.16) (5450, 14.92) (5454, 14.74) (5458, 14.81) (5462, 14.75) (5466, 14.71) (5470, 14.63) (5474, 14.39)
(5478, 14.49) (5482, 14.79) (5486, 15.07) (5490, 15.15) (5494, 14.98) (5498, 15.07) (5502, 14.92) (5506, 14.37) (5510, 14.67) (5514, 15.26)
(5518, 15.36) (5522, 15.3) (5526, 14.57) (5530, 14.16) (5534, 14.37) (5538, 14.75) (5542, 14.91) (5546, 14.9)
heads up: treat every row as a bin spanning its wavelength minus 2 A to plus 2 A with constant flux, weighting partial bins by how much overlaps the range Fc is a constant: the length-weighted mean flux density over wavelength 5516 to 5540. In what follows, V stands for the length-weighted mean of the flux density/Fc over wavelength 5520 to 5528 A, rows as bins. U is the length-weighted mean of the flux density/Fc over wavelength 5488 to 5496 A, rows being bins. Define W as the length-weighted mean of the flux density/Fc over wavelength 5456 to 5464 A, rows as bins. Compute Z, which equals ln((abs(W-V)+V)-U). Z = -6.4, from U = 1.02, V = 1.01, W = 1.002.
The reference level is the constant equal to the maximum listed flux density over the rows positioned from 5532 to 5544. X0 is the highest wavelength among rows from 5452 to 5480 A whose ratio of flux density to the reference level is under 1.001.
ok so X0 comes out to 5478 A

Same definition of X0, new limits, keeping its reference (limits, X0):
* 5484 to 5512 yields 5510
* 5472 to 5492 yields 5482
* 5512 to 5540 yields 5538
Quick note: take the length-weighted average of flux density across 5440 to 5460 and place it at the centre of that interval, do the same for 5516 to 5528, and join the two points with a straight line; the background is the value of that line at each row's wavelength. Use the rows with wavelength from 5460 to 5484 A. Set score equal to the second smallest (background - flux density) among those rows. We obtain 0.25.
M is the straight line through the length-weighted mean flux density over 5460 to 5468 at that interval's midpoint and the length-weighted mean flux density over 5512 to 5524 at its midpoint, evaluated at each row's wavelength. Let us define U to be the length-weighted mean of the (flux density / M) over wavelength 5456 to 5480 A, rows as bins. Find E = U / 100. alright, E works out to 0.0099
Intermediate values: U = 0.99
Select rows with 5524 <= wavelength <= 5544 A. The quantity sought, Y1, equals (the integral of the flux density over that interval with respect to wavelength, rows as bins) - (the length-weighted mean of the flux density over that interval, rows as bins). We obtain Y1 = 276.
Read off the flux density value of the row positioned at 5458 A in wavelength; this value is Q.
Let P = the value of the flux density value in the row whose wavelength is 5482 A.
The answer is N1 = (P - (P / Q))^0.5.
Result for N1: 3.71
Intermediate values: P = 14.79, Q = 14.81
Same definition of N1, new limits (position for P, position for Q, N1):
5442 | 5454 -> 3.78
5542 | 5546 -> 3.73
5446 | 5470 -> 3.76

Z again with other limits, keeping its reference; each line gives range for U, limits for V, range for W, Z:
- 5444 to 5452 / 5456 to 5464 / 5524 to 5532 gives -4.6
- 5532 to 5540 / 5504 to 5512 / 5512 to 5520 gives -3.0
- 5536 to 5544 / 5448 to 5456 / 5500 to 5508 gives -4.4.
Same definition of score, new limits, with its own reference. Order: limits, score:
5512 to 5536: -0.22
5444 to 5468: 0.07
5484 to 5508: -0.04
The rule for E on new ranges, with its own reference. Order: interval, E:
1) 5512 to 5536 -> 0.0097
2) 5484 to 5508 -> 0.0099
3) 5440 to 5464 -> 0.0102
